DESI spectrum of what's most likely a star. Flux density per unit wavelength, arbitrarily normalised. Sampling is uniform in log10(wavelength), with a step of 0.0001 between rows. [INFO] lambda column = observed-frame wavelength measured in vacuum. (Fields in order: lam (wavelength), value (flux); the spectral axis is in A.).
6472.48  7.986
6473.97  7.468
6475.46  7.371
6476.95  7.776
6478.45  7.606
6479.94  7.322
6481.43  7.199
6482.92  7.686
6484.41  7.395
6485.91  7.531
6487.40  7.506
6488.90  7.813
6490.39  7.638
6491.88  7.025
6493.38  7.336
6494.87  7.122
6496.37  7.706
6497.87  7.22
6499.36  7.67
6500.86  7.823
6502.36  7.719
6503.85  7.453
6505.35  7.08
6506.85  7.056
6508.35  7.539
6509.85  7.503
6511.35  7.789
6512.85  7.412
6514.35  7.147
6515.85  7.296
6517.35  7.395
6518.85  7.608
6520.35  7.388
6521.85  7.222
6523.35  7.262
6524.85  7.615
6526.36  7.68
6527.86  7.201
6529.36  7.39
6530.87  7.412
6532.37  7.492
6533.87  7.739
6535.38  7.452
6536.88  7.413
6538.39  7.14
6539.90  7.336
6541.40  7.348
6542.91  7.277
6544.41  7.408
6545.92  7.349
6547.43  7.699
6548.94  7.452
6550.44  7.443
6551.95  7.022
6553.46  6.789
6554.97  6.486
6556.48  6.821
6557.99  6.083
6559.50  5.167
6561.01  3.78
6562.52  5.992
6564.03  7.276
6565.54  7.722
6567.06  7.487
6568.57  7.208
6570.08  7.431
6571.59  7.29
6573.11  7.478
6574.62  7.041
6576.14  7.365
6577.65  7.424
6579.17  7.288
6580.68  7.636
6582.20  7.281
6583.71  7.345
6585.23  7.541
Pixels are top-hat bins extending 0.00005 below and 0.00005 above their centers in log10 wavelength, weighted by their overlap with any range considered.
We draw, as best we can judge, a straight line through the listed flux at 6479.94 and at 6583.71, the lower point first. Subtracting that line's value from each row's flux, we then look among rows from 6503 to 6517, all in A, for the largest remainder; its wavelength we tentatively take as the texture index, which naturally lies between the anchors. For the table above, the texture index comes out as 6511.35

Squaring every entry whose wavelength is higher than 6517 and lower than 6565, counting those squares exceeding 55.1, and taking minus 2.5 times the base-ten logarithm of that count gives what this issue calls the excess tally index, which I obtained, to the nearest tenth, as -2.4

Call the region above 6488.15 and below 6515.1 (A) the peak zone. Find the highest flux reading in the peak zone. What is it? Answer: 7.823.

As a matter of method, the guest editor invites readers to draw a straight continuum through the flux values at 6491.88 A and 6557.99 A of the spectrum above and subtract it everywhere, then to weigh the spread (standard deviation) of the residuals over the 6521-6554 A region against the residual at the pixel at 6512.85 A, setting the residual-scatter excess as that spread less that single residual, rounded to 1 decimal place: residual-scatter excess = -0.5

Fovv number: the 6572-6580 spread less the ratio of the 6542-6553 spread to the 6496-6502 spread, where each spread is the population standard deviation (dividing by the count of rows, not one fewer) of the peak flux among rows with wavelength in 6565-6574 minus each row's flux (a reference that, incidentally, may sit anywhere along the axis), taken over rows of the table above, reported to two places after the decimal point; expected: -0.67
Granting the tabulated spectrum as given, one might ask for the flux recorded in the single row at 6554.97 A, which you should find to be 6.486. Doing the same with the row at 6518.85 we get 7.608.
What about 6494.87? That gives 7.122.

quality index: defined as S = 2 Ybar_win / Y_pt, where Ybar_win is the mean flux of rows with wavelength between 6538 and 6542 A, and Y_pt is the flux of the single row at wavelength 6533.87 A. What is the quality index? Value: 1.88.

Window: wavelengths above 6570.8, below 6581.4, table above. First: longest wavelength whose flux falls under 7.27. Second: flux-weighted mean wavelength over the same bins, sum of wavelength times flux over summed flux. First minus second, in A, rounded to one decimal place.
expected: -1.5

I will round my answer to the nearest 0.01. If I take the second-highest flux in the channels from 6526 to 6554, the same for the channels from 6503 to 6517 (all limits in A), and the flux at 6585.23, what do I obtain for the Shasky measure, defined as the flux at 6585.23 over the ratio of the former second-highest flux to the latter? 7.38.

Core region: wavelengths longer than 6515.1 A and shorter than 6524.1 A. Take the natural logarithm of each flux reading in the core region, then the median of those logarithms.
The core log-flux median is 1.994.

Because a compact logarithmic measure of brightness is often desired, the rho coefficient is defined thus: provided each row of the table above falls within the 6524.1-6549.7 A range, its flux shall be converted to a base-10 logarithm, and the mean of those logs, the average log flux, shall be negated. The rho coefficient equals -0.871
